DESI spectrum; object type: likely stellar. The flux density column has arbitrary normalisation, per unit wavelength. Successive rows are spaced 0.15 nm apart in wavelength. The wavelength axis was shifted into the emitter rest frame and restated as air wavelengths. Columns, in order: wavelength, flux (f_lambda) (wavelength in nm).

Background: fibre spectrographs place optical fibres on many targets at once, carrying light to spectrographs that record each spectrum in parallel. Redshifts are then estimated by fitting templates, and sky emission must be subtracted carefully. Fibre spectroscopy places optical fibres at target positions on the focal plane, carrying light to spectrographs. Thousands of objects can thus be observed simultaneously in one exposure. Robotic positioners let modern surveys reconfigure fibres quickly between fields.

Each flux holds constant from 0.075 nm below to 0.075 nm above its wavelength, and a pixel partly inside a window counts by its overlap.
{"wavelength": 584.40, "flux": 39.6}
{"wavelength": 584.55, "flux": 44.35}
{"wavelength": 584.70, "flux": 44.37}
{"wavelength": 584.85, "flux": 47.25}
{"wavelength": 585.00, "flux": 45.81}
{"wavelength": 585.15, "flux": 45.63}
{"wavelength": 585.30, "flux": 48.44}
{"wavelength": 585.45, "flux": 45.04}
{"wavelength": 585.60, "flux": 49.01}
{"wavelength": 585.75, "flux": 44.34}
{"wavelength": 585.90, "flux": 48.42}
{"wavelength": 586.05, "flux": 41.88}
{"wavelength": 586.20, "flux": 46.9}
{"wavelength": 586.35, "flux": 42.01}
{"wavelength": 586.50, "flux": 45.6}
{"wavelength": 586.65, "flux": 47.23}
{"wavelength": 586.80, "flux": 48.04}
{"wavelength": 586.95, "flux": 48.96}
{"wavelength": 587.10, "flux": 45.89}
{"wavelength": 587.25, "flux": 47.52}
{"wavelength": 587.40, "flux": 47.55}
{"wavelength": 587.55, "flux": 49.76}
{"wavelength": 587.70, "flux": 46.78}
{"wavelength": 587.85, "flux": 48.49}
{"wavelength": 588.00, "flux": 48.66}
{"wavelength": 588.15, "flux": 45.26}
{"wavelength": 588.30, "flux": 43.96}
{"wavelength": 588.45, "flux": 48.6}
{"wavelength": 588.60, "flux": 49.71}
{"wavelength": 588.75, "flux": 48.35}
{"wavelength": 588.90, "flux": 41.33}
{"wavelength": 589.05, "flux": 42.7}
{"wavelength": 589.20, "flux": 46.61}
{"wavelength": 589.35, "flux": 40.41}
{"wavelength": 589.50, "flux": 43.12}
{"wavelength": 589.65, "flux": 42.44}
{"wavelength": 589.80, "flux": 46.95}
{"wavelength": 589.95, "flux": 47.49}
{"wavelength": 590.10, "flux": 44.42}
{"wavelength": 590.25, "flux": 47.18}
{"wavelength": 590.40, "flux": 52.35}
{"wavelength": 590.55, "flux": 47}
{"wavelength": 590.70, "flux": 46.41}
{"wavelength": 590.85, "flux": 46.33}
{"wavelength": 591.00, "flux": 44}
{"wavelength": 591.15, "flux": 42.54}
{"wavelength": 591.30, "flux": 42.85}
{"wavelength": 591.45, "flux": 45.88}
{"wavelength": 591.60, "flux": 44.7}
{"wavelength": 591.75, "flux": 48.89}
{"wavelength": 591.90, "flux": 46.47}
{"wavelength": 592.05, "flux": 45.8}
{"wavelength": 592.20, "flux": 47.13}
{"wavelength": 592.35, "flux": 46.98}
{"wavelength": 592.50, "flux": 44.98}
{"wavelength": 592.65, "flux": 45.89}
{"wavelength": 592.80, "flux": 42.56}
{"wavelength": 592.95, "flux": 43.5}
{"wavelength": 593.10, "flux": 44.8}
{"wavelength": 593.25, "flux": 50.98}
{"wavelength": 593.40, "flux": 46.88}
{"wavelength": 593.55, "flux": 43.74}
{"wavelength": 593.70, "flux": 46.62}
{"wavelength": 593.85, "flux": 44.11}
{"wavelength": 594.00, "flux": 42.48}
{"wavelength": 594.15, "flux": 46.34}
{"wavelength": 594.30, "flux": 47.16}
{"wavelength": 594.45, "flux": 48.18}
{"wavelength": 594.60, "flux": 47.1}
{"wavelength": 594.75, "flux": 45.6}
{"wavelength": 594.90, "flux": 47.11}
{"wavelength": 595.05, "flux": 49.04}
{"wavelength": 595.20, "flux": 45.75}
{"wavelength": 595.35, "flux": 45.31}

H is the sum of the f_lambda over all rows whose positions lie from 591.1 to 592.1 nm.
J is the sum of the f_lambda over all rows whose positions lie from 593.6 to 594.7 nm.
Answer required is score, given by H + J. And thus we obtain 639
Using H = 317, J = 322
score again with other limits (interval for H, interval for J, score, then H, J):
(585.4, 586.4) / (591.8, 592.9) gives 637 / 318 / 320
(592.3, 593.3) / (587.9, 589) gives 646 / 320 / 326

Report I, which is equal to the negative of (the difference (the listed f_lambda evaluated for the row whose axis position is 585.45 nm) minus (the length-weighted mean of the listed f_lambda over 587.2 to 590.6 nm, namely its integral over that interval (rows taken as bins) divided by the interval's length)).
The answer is 1.3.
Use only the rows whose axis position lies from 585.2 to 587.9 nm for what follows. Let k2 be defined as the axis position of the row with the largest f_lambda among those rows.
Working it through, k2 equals 587.55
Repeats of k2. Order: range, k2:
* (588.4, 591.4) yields 590.40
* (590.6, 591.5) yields 590.70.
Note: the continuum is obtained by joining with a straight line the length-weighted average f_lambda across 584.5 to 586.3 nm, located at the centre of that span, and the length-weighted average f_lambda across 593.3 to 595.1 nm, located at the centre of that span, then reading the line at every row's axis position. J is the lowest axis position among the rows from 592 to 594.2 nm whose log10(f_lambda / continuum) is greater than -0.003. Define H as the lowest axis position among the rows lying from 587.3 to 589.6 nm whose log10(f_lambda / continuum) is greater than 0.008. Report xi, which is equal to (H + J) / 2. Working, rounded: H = 587.40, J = 592.20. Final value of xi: 589.80 nm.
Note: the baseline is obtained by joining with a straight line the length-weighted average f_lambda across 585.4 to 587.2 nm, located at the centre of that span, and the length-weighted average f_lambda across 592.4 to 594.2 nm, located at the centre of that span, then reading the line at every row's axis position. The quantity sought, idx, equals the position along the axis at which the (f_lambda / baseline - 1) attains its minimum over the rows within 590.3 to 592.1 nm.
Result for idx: 591.15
